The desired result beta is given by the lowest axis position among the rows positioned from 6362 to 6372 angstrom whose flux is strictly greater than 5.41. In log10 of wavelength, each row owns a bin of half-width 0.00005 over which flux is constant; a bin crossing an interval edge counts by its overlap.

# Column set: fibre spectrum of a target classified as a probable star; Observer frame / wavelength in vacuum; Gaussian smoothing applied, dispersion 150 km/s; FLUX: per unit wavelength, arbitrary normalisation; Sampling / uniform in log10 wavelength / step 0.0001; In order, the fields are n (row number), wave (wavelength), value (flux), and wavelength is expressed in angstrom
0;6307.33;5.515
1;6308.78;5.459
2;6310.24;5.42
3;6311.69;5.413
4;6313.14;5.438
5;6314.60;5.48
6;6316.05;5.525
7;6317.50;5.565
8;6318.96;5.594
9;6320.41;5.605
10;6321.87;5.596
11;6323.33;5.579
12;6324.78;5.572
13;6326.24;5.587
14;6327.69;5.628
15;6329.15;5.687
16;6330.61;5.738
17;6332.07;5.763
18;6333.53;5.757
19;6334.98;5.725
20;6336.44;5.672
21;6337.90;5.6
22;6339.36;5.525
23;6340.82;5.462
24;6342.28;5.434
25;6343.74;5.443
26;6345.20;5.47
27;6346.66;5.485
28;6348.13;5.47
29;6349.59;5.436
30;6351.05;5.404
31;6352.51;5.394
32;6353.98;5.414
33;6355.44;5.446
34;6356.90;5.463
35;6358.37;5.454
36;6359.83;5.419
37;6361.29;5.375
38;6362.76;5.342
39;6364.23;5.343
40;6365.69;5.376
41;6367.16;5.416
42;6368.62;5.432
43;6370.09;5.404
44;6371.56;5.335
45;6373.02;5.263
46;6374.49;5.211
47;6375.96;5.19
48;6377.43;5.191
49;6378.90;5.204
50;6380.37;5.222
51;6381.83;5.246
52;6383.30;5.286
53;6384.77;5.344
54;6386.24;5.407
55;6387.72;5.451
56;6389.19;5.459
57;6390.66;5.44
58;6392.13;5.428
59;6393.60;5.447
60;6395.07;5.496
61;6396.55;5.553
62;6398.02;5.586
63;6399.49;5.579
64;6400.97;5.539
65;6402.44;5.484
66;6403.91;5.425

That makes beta 6367.16 angstrom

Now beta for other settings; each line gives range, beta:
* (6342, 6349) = 6342.28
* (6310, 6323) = 6310.24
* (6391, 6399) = 6392.13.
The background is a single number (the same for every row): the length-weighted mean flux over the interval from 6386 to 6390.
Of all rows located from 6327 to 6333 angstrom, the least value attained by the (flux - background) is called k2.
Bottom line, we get 0.195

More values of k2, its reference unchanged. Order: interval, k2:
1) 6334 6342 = 0.029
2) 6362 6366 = -0.091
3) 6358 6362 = -0.058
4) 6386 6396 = -0.026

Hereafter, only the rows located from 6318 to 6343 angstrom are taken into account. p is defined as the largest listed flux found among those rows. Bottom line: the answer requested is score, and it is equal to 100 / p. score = 17.4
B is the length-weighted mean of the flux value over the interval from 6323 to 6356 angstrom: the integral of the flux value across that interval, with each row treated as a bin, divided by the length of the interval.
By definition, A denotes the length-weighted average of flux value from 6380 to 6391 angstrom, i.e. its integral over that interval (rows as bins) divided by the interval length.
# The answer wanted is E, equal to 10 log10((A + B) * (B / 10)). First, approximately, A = 5.36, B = 5.55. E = 7.82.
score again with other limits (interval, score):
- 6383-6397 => 18.0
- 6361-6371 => 18.4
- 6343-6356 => 18.2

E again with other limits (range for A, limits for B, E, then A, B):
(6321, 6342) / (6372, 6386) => 7.57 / 5.63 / 5.25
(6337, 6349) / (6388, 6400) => 7.81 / 5.49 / 5.50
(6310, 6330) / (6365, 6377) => 7.63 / 5.55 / 5.32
